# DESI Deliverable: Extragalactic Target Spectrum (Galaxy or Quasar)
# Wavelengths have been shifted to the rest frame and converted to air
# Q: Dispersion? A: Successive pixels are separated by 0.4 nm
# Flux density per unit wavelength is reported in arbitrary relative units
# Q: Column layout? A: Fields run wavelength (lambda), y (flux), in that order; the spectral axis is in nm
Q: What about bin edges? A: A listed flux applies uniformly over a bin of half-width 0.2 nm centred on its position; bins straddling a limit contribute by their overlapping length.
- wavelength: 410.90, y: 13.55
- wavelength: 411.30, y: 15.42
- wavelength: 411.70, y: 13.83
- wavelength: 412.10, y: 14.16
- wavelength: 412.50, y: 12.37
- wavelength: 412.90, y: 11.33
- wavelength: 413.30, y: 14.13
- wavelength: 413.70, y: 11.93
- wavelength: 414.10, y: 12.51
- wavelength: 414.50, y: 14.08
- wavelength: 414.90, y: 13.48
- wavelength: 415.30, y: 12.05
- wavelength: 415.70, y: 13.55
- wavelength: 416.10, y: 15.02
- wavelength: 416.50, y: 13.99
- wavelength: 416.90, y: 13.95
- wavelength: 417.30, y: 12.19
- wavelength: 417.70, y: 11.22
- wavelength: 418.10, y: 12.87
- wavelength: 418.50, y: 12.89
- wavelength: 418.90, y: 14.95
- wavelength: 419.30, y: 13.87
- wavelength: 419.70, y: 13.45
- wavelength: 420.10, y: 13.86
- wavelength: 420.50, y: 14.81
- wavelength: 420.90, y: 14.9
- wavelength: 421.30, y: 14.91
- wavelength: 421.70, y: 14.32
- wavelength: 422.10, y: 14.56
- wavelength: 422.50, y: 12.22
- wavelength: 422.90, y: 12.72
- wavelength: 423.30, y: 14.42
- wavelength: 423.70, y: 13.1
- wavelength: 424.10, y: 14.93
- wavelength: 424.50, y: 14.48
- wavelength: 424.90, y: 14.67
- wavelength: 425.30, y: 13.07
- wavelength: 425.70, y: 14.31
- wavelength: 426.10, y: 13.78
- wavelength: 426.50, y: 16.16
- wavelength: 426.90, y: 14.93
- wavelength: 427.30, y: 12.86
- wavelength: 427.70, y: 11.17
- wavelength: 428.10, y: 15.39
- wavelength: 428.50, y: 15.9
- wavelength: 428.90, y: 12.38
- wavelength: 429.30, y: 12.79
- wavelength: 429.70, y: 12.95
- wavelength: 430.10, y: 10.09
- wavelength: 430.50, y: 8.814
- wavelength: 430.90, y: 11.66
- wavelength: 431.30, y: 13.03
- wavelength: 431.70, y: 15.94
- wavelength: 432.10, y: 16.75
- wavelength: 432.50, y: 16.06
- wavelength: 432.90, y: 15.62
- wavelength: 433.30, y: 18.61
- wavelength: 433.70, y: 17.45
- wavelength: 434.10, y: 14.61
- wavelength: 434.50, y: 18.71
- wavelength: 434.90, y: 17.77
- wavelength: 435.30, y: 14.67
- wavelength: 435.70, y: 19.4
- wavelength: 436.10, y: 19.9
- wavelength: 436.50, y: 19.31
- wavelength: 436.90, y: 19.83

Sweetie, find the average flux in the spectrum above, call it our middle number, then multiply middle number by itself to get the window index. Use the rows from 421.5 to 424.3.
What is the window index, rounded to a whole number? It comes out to 189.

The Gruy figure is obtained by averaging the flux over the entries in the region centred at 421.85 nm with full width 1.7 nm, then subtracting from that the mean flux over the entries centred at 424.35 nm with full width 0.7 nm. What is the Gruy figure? -1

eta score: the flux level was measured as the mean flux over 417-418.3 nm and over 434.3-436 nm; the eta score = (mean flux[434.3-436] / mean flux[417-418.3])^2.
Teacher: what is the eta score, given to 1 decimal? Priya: 2.1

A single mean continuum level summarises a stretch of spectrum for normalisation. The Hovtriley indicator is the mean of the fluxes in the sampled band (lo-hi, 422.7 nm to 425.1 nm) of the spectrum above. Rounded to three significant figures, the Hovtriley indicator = 14.1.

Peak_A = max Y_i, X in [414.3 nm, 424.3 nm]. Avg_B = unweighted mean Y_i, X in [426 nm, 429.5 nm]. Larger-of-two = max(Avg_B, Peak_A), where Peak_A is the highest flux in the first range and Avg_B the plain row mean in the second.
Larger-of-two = 15.0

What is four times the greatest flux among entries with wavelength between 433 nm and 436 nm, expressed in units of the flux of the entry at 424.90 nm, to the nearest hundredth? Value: 5.29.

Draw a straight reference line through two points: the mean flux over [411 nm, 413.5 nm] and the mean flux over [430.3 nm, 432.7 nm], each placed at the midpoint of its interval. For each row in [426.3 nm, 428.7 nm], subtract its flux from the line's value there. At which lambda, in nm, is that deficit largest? 427.70 nm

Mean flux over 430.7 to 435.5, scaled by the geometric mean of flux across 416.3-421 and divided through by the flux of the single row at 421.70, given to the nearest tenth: 15.0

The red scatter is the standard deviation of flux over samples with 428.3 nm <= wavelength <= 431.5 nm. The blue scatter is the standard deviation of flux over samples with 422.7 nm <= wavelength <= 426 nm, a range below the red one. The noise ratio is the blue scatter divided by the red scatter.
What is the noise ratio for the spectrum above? 0.40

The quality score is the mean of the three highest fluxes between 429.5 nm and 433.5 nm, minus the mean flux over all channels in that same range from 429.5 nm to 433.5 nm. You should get 3.2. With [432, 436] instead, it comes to 1.9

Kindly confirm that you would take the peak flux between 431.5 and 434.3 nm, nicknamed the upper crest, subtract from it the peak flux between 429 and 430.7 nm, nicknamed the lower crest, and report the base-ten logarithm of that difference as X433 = 0.75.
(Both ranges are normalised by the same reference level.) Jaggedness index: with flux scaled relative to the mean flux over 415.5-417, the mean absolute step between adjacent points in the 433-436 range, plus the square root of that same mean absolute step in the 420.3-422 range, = 0.33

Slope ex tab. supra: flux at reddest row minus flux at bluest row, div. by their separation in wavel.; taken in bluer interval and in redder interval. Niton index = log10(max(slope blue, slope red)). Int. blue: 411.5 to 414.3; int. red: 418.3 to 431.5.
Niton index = -2.0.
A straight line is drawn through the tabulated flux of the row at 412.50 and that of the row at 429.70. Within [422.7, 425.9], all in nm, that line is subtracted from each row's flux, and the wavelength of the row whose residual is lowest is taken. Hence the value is 422.90 nm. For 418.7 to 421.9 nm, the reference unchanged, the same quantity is 419.70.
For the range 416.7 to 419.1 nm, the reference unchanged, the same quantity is 417.70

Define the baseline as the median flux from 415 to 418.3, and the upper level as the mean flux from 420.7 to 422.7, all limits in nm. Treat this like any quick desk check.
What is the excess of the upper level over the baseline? 1.0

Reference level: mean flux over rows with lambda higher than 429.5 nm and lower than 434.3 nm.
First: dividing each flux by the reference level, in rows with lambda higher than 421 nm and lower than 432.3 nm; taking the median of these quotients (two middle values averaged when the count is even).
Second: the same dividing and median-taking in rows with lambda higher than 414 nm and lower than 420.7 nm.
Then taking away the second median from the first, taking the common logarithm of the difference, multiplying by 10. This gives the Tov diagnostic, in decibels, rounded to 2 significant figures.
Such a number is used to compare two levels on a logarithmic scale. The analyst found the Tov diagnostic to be -15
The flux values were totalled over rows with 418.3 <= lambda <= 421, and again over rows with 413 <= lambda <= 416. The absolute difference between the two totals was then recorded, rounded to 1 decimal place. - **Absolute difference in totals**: 7.0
